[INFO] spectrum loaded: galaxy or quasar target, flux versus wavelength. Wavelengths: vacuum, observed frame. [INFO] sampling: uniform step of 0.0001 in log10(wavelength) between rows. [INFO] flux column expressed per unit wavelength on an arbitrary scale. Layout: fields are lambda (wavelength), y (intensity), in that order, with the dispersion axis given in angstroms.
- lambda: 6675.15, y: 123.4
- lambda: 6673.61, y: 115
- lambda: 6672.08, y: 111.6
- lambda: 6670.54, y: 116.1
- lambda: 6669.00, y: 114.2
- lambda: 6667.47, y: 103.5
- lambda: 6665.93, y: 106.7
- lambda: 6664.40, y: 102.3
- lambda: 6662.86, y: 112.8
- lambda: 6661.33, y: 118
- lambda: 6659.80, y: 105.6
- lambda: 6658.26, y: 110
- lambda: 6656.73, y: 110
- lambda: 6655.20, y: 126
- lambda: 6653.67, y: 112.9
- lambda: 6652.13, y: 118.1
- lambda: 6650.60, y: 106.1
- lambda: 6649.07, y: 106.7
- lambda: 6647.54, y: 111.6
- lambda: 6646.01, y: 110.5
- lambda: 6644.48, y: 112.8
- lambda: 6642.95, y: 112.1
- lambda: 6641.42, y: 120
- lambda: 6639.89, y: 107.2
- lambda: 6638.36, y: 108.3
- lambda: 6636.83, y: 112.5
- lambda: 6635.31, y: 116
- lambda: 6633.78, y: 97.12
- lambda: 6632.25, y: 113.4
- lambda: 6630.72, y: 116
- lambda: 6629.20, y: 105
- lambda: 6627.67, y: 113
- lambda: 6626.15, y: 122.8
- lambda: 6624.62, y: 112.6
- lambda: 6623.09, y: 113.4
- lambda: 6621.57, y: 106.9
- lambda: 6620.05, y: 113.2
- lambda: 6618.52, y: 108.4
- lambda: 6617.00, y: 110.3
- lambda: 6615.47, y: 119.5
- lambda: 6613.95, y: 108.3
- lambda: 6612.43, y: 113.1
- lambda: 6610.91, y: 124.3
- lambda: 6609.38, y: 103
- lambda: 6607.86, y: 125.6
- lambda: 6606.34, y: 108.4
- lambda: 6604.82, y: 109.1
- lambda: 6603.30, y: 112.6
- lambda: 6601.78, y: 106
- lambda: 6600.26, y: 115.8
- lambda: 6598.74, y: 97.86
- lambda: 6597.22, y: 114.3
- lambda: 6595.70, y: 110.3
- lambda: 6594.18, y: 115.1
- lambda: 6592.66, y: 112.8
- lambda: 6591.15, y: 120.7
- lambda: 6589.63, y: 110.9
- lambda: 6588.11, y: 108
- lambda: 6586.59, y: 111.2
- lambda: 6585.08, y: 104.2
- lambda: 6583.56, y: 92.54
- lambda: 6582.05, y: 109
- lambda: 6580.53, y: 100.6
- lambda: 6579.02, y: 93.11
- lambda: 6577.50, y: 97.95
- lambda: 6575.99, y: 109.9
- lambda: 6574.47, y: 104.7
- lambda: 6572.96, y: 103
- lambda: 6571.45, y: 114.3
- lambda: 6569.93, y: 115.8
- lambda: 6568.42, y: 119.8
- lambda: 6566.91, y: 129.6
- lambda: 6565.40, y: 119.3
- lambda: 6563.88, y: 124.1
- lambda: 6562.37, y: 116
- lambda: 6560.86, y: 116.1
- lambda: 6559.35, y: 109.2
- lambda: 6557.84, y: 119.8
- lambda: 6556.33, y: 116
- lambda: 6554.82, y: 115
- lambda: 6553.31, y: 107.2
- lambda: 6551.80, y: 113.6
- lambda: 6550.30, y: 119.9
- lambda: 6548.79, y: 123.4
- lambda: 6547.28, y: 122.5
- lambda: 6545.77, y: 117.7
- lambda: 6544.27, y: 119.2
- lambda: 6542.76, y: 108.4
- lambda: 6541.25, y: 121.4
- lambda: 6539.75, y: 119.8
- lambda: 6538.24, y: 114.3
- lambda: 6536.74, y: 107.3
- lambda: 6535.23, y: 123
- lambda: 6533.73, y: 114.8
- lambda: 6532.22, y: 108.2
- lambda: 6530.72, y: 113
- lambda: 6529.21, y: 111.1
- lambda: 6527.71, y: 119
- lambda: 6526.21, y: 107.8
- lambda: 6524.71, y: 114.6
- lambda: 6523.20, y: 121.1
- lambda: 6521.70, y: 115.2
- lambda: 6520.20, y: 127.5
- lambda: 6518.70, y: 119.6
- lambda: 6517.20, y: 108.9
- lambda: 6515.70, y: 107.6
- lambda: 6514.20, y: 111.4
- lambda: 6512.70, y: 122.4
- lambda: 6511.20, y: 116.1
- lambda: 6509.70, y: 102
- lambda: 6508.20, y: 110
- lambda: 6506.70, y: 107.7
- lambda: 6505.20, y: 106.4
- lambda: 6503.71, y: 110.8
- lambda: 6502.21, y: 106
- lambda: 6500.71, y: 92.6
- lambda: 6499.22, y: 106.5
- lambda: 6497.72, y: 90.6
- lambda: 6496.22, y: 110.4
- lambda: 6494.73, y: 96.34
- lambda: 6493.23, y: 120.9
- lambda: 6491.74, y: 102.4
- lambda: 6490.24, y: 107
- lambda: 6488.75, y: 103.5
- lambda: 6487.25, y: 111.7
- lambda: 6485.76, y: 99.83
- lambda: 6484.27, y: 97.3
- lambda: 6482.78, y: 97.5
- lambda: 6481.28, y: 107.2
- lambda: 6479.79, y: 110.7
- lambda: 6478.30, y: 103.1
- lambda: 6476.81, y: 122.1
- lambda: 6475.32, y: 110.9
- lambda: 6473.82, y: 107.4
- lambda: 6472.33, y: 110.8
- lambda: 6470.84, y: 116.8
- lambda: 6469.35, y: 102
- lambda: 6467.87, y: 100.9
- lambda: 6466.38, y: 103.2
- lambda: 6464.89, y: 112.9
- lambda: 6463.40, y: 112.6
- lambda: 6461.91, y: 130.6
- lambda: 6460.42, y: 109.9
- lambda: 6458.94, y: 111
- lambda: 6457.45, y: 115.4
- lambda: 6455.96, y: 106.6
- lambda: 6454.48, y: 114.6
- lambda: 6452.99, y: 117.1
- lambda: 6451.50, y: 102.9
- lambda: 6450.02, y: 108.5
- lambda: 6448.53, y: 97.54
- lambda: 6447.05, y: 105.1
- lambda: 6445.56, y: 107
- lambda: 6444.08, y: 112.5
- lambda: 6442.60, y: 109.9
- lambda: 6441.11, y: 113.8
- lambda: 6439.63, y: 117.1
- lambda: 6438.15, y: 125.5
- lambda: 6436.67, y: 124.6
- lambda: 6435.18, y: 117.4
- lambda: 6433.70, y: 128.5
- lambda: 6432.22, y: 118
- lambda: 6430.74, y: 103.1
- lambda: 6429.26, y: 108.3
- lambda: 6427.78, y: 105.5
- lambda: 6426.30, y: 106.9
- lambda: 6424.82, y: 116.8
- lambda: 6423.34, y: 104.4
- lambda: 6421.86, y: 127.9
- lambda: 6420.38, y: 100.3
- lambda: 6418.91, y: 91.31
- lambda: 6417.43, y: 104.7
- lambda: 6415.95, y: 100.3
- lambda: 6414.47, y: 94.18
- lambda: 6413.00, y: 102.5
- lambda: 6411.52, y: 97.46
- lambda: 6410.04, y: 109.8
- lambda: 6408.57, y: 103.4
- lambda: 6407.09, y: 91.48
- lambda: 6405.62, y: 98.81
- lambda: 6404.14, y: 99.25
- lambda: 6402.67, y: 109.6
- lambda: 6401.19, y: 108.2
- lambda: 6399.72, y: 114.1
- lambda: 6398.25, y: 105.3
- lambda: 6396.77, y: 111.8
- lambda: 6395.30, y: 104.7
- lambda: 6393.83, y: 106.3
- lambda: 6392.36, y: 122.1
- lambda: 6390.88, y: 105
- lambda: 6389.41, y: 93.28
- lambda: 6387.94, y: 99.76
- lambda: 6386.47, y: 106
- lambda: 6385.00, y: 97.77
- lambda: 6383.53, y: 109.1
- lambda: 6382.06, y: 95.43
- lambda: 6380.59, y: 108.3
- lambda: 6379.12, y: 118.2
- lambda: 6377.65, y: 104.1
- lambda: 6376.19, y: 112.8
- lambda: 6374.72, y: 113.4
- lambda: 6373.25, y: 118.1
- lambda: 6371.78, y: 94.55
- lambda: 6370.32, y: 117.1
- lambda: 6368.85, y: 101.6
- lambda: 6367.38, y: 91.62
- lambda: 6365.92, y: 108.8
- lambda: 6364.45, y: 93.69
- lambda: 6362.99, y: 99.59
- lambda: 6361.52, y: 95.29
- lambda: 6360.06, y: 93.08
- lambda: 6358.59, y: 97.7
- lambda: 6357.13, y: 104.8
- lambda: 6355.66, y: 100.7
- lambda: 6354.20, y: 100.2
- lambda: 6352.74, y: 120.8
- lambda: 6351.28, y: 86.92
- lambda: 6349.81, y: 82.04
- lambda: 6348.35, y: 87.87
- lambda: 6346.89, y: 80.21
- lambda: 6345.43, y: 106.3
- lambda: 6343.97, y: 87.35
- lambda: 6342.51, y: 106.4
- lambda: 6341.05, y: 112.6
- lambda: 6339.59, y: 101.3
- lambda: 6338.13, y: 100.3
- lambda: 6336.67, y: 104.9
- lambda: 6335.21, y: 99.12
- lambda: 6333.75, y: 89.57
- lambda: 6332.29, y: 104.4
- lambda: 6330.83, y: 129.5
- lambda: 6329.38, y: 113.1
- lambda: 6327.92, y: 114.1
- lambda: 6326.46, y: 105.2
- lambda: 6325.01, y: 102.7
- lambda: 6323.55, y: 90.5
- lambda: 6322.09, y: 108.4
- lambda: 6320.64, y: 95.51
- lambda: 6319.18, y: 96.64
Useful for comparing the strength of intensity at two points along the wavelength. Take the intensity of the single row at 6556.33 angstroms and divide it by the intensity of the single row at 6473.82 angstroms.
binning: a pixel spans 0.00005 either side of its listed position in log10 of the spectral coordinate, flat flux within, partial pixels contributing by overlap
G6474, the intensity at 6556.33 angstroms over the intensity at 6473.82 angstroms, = 1.08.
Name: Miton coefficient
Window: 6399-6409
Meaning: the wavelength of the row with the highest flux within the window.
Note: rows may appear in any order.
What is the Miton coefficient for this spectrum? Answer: 6399.72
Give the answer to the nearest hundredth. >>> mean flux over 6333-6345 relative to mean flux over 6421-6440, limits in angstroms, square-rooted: 0.93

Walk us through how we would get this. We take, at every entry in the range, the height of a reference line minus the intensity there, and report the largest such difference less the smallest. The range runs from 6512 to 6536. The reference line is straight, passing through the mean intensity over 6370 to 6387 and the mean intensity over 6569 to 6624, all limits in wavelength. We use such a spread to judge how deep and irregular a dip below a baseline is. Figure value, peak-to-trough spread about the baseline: 20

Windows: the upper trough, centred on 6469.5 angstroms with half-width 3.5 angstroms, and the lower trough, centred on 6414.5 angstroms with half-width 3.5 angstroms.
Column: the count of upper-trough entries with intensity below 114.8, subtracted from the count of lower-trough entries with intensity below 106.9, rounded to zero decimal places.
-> 1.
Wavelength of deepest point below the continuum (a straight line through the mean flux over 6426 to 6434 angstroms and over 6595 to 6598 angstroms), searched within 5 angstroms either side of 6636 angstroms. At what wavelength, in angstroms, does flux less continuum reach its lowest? 6633.78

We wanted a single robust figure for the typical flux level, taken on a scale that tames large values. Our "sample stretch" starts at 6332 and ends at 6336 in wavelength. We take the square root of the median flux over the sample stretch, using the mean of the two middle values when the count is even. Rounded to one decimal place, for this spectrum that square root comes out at 10.0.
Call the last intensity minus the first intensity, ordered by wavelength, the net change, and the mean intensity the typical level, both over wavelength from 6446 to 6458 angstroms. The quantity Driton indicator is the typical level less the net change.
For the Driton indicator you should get 98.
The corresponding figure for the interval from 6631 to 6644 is 112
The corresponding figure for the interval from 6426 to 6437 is 96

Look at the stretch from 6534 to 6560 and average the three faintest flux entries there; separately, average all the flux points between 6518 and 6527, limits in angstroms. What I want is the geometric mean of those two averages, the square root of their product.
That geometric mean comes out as 112.5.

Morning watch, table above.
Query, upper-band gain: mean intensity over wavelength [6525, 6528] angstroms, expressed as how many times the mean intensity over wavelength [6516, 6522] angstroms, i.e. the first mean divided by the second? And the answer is 0.96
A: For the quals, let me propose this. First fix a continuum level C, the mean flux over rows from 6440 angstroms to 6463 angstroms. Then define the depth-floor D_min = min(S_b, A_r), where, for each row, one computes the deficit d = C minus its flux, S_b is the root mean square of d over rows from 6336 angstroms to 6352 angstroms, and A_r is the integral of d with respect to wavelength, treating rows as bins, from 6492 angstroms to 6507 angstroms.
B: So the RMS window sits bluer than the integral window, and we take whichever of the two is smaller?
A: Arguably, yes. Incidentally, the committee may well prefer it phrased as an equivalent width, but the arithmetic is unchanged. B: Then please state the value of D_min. 18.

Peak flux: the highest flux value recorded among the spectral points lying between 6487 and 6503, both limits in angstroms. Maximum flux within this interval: 120.9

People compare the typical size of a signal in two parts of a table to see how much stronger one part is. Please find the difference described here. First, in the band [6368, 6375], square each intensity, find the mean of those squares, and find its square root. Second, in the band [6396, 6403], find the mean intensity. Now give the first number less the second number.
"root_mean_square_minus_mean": 0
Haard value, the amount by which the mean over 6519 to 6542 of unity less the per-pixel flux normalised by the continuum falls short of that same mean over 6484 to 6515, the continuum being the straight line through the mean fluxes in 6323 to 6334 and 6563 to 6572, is 0.07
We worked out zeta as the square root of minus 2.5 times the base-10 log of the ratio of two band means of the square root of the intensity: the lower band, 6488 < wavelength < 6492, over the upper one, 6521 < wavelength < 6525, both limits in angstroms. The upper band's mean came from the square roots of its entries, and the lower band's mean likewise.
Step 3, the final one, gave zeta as 0.25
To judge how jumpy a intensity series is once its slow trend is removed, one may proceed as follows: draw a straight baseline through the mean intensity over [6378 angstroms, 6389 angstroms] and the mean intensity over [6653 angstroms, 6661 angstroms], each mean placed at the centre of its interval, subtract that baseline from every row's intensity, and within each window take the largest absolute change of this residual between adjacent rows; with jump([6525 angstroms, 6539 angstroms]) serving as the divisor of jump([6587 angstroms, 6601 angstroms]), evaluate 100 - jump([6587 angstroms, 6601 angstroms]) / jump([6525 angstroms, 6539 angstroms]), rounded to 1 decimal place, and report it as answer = 98.9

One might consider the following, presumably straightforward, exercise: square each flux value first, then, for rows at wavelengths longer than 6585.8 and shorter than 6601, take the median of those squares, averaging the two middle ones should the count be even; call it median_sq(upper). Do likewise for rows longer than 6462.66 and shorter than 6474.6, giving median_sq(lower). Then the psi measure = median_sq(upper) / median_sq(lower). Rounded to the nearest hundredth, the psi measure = 1.05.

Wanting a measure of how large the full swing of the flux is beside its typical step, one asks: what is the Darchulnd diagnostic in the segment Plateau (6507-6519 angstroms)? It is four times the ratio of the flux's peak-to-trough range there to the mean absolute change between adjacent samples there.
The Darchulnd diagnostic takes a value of 10.3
